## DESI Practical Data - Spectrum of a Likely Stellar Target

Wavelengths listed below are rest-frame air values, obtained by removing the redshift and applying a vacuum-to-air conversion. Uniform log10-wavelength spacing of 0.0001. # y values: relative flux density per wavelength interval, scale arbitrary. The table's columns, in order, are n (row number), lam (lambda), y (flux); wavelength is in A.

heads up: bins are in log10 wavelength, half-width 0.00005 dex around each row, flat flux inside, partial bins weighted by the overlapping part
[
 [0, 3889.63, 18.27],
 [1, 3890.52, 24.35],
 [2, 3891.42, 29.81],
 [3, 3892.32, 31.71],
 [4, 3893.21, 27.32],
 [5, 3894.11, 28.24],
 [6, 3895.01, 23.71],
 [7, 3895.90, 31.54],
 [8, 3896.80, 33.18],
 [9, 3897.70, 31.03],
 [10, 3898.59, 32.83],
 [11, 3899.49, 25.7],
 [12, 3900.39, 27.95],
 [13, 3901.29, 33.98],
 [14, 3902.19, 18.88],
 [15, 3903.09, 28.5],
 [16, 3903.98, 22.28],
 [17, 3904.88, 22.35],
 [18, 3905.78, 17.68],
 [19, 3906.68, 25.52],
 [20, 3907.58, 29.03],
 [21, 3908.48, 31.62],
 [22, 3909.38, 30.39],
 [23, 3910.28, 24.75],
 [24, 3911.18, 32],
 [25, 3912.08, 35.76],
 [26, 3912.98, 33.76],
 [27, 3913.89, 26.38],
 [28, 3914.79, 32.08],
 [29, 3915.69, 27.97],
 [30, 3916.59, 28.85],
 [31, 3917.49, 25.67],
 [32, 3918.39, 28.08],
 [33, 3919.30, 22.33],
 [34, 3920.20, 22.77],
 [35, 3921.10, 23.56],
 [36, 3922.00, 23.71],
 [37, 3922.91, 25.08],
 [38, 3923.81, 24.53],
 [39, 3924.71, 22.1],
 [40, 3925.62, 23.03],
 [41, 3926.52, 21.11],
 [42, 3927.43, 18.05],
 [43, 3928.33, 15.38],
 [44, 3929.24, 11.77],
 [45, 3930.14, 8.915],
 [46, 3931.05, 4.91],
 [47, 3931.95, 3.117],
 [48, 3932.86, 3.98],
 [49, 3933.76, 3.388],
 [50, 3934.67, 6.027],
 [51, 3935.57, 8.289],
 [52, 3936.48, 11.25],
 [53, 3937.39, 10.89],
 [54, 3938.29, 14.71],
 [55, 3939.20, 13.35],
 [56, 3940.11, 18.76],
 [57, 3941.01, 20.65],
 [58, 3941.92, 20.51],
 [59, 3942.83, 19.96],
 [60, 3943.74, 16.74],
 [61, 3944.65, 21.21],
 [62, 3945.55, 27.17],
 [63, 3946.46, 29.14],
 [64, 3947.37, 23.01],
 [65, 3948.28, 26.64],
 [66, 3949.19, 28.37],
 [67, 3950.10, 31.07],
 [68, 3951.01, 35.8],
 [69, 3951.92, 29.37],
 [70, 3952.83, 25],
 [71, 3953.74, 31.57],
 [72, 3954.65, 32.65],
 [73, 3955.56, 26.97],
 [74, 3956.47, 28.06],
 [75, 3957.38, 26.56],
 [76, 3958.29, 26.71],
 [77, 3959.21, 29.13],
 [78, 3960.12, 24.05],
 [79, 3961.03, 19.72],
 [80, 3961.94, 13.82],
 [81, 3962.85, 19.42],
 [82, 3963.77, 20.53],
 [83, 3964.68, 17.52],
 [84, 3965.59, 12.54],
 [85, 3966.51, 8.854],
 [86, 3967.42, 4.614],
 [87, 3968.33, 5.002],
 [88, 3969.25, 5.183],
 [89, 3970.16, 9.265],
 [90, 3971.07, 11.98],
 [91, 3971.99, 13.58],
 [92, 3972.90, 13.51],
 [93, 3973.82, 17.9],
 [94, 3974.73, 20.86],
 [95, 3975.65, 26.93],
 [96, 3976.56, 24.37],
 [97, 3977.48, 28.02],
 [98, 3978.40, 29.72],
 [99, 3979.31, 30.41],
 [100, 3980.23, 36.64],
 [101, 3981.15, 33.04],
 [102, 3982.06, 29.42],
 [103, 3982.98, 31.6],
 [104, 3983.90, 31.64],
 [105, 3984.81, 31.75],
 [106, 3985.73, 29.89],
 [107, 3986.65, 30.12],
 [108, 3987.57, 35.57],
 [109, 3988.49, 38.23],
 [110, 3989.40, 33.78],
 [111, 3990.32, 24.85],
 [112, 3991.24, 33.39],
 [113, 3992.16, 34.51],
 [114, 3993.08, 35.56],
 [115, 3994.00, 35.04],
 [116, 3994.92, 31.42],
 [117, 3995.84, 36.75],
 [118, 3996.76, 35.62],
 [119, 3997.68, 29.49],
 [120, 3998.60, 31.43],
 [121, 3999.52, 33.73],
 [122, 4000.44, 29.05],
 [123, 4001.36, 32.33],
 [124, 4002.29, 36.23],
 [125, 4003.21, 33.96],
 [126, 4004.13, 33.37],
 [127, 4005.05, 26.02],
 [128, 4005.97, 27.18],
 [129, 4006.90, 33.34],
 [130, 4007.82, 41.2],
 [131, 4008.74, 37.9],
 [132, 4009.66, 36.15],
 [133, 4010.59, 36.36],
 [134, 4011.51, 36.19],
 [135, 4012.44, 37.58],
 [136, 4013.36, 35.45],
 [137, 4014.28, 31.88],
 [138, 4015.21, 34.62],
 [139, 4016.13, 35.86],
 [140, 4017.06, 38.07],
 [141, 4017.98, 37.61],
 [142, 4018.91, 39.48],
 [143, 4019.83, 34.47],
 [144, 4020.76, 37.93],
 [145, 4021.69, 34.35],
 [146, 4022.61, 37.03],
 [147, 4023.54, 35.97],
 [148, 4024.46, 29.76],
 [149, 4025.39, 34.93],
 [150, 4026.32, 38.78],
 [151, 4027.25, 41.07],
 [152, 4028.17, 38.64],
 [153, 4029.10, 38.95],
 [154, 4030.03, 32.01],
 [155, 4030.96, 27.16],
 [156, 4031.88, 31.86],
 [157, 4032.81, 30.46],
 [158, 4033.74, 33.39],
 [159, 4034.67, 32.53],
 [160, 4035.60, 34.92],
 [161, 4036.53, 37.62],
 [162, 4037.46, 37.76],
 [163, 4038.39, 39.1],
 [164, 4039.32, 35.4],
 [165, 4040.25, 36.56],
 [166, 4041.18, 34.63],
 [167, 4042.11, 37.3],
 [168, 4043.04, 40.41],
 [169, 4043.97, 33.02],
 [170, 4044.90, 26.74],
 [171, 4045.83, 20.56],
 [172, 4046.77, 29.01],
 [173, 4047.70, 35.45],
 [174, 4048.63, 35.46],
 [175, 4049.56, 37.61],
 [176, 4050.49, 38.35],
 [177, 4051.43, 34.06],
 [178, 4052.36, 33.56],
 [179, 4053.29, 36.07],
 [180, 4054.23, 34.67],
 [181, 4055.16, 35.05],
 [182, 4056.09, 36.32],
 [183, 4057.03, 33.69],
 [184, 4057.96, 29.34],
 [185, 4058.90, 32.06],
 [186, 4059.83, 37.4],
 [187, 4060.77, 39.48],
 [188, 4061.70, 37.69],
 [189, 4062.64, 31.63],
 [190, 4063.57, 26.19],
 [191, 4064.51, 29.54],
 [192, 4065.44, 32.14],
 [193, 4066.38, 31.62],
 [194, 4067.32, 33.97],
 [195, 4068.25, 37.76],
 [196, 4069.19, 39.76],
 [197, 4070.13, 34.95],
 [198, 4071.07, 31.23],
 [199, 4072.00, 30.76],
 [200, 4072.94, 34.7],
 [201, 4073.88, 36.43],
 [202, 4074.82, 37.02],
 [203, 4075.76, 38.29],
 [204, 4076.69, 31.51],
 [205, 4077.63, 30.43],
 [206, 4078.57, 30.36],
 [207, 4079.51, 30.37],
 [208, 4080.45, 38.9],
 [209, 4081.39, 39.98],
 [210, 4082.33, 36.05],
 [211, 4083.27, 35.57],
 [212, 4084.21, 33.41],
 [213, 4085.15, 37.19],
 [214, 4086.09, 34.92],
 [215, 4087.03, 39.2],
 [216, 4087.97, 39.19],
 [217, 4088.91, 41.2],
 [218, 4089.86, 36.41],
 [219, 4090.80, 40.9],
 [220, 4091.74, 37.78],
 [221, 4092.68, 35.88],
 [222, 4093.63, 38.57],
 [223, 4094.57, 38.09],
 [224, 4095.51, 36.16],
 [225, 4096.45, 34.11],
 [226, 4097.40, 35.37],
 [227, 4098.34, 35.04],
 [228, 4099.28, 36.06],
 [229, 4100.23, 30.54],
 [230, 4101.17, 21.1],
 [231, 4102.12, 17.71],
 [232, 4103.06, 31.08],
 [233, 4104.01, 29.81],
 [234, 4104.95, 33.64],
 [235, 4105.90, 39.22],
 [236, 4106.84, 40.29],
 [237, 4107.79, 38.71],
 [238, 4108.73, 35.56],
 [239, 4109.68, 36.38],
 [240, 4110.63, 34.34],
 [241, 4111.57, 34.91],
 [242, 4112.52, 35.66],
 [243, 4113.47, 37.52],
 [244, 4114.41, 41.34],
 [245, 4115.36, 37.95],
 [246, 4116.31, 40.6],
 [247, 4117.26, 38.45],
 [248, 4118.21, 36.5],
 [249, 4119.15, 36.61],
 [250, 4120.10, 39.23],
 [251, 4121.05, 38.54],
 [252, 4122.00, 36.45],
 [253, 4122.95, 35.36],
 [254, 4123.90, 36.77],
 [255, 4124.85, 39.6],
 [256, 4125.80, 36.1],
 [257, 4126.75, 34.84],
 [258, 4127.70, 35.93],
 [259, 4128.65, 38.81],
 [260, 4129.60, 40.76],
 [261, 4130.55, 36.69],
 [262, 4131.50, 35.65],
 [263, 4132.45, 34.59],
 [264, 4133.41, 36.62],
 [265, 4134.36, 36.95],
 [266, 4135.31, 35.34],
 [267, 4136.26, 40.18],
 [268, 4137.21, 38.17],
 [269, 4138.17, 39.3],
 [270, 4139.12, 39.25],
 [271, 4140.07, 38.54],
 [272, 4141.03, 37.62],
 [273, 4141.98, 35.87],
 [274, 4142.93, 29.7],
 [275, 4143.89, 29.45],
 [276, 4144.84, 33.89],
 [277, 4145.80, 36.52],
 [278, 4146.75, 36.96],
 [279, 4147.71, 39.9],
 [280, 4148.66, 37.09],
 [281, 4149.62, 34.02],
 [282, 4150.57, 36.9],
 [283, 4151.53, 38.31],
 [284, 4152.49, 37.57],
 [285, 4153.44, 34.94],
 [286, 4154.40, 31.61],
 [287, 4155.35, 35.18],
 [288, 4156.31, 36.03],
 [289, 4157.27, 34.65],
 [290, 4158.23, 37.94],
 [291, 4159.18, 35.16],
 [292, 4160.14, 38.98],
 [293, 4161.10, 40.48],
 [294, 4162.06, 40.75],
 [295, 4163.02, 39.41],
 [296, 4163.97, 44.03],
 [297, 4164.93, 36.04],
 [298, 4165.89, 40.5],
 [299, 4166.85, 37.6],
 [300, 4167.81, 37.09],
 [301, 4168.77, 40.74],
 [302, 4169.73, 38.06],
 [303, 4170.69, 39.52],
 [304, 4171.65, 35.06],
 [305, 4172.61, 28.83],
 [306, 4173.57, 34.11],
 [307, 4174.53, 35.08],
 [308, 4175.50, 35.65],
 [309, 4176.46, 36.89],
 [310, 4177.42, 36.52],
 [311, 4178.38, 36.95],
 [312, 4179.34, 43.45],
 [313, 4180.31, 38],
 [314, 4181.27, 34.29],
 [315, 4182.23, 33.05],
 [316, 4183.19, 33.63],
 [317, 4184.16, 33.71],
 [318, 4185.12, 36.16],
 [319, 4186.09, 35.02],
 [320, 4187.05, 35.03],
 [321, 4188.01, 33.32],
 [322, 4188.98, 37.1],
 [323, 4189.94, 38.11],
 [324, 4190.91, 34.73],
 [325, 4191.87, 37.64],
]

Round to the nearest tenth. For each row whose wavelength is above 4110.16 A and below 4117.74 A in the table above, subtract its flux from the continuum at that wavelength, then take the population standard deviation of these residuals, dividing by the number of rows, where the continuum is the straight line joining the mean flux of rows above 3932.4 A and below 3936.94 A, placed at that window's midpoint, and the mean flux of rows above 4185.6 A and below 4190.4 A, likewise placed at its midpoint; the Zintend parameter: 2.2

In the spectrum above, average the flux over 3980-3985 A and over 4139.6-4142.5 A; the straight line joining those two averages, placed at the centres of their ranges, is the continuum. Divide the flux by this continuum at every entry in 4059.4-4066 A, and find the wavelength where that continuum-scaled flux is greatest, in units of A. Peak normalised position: 4060.77 A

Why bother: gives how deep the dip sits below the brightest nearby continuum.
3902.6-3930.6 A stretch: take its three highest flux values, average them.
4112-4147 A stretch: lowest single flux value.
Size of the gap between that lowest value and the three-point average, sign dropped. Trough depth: 4.4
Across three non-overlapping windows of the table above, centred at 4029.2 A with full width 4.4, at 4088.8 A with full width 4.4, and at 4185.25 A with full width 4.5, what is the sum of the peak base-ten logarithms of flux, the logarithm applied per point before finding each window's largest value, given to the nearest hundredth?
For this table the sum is 4.79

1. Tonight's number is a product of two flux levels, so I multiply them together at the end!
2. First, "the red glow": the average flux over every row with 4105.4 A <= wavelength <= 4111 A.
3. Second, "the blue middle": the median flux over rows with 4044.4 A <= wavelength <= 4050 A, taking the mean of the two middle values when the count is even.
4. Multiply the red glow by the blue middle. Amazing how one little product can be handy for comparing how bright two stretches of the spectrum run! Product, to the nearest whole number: 1206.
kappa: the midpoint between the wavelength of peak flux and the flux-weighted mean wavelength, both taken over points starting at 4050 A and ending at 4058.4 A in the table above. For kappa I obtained 4052.3 A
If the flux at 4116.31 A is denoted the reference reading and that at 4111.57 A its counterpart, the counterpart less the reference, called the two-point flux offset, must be -5.7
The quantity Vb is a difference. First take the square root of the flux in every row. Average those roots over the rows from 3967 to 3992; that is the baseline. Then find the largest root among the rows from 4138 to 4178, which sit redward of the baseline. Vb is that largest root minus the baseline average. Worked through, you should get 1.8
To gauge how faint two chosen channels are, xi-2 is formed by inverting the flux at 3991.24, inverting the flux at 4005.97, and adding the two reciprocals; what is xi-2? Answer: 0.067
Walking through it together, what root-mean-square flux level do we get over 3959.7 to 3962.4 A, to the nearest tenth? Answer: 19.6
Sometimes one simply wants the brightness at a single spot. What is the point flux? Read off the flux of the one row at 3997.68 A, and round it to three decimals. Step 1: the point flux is 29.490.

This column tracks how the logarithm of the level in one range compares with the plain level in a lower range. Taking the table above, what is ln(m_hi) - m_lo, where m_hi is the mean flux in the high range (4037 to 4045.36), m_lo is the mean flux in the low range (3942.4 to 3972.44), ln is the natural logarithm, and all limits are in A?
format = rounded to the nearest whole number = -18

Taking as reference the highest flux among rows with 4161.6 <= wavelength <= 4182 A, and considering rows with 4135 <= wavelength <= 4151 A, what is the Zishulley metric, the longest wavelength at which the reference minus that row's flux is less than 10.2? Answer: 4150.57 A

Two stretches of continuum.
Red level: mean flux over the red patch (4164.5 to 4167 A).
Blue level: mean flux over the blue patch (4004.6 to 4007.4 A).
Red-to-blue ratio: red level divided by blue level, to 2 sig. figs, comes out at 1.3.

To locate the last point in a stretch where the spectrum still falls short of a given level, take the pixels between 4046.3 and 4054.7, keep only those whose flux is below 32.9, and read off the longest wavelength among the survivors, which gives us 4046.77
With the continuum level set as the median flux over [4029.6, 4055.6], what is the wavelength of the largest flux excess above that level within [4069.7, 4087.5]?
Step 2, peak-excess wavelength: 4081.39 A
